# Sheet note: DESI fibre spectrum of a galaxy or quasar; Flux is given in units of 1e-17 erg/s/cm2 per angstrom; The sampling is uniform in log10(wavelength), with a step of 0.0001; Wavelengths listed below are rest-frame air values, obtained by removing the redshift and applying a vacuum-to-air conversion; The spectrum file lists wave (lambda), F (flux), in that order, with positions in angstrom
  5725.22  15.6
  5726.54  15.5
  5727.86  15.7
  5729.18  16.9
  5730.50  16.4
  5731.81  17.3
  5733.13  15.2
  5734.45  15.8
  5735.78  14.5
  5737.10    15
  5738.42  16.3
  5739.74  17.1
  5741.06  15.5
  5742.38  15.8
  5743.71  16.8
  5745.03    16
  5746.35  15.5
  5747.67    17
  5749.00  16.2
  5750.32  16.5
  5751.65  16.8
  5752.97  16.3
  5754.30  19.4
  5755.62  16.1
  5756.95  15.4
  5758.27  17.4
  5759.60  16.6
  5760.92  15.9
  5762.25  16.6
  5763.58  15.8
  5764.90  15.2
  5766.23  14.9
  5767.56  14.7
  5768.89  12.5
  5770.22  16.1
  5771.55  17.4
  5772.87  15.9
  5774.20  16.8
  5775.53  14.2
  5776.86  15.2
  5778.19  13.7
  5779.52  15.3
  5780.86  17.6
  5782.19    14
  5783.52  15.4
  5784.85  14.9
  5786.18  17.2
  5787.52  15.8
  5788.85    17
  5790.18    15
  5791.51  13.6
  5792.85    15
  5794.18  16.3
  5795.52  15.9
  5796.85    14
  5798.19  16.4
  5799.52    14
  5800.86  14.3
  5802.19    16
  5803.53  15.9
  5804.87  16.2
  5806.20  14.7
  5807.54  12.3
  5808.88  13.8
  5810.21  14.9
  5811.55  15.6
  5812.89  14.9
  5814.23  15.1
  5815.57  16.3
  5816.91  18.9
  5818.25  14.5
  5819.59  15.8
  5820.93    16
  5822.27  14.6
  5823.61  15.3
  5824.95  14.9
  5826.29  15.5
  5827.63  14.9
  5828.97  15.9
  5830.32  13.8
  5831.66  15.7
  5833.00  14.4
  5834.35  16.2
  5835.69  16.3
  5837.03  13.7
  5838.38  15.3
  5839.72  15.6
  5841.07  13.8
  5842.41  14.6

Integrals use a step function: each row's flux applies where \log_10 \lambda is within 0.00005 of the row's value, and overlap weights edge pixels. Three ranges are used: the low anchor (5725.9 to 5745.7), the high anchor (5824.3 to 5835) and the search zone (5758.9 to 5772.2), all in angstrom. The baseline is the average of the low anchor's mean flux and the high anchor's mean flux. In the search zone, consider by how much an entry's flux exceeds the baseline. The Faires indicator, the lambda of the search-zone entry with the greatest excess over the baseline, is 5771.55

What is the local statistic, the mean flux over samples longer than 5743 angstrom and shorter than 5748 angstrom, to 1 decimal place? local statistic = 16.3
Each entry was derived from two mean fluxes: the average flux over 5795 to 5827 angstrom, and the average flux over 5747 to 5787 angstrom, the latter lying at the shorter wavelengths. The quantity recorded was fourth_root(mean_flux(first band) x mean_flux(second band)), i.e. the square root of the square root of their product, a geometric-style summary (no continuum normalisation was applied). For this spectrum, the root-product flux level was 3.95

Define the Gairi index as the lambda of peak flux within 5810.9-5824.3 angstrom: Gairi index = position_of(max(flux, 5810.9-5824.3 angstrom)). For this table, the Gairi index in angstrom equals 5816.91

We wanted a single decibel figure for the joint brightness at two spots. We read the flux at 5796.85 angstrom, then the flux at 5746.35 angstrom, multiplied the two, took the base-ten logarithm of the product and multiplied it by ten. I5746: 23.4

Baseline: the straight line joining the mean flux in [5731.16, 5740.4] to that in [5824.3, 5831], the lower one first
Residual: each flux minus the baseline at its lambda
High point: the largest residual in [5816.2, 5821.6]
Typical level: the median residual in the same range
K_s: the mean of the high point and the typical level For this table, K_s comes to 2.31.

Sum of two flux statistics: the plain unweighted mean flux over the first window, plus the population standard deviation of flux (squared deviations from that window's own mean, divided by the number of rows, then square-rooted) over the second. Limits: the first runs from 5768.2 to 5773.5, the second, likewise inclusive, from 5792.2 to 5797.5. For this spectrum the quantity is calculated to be 16.4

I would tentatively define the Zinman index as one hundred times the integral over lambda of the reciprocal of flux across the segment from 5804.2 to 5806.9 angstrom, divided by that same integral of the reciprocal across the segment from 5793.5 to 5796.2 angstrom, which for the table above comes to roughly 105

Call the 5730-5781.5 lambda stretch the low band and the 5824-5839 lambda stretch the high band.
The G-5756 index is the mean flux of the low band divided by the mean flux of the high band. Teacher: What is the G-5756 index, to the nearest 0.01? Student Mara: 1.05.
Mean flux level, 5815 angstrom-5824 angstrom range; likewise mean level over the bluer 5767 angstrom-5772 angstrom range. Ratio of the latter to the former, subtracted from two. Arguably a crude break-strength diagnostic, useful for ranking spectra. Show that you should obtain 1.05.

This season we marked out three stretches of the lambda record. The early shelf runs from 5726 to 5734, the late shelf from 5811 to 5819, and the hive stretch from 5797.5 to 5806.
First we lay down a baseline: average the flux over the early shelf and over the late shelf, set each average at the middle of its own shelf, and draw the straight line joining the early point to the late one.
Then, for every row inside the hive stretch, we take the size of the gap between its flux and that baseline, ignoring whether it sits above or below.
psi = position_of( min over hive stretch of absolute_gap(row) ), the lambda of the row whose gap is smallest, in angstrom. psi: 5803.53 angstrom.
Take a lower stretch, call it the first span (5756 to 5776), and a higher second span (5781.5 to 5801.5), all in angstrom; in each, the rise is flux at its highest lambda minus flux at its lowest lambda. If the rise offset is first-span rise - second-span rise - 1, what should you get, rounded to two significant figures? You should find -2.5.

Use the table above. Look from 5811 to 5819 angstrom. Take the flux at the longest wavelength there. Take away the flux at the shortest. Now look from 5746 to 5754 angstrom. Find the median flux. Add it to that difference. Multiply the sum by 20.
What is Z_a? 306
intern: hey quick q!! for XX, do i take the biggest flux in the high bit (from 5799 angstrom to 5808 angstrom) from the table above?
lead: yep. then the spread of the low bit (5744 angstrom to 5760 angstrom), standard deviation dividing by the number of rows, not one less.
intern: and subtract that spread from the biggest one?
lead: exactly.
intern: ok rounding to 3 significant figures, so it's 15.2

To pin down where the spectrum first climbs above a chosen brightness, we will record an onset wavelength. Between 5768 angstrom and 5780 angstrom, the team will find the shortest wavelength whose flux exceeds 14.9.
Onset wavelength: 5770.22 angstrom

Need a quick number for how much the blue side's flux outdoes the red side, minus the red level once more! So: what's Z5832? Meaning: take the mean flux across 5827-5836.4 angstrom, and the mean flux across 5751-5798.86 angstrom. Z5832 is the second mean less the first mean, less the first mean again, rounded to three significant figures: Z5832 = -14.9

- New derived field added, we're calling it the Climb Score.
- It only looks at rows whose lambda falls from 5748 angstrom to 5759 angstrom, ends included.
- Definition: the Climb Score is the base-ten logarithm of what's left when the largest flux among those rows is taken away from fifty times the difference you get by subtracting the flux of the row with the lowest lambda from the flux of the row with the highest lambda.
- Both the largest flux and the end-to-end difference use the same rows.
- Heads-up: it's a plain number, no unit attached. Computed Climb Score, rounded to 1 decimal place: 1.6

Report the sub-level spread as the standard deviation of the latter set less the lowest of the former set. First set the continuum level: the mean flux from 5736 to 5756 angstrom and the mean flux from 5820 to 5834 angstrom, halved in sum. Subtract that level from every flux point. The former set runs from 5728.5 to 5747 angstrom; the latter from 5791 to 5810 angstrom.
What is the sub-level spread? 2.5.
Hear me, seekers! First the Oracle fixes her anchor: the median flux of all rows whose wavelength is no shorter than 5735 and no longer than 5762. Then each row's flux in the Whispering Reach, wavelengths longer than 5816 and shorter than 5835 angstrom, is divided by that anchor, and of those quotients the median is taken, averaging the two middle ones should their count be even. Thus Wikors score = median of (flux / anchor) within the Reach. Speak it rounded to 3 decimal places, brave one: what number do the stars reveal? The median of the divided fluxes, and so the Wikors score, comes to 0.948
